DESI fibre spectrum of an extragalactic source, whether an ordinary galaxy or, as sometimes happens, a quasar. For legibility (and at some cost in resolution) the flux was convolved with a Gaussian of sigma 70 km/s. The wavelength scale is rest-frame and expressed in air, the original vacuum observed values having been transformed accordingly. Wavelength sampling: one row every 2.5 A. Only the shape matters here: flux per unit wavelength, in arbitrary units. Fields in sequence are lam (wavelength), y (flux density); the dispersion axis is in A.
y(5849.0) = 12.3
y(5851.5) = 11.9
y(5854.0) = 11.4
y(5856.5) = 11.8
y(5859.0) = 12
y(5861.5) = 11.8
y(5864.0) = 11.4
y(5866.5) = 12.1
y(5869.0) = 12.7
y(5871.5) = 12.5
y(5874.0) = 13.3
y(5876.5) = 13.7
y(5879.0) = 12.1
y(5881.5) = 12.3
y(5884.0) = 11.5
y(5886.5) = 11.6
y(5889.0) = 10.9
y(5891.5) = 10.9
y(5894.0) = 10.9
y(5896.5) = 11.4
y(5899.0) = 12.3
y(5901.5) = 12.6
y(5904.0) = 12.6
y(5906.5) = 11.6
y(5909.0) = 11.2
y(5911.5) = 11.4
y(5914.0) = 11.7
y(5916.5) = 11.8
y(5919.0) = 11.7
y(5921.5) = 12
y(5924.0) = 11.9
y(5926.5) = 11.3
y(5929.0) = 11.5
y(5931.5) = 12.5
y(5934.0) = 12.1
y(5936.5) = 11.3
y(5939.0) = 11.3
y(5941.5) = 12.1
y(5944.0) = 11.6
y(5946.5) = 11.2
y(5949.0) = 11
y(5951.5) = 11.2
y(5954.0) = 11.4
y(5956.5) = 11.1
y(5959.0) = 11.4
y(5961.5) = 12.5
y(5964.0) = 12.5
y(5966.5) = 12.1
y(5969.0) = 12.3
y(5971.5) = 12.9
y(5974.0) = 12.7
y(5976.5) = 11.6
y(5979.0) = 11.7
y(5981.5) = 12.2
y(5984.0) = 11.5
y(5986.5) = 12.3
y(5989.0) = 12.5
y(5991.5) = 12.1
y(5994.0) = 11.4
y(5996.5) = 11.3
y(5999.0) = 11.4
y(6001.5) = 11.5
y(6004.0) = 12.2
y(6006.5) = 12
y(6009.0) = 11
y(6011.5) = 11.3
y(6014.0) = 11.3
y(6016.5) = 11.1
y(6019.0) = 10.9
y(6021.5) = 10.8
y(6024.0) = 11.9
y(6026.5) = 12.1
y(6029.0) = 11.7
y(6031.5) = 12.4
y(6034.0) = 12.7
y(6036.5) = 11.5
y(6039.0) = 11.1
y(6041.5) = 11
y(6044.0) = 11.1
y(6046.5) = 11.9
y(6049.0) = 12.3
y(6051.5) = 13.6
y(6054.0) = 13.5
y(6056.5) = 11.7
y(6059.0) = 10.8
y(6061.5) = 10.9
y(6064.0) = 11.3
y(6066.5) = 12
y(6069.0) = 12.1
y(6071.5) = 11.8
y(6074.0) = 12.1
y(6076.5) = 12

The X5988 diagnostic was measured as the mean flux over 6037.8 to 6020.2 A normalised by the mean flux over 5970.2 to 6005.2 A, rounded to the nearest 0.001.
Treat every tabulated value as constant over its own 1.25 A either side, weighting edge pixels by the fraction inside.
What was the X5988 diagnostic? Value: 0.993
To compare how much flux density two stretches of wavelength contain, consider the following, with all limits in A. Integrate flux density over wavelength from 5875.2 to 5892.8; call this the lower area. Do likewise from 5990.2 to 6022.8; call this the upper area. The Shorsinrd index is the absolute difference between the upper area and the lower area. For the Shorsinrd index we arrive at 163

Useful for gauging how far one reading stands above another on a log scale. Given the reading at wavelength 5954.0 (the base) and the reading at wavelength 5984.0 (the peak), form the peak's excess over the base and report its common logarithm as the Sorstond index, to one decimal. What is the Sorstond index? -1.0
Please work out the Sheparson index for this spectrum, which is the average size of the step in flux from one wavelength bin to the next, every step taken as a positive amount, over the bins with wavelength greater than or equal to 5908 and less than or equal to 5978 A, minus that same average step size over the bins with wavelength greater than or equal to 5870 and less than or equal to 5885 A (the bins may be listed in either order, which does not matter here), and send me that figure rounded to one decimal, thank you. -0.4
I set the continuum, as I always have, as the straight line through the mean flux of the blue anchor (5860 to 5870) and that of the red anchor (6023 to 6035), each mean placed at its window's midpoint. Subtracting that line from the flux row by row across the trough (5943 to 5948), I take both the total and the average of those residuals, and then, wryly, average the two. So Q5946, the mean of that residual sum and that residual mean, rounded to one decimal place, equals -1.0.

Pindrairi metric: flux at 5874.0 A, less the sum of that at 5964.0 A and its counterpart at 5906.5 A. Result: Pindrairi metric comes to -10.80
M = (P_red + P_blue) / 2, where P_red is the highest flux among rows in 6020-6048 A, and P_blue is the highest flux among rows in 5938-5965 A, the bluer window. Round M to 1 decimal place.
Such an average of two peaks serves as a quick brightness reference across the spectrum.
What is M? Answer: 12.6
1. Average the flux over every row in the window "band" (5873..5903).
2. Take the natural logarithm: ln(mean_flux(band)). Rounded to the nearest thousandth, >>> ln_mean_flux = 2.481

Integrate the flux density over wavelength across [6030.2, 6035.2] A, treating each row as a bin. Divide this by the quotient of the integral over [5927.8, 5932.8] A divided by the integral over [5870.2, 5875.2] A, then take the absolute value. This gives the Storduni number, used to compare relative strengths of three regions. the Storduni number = 67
